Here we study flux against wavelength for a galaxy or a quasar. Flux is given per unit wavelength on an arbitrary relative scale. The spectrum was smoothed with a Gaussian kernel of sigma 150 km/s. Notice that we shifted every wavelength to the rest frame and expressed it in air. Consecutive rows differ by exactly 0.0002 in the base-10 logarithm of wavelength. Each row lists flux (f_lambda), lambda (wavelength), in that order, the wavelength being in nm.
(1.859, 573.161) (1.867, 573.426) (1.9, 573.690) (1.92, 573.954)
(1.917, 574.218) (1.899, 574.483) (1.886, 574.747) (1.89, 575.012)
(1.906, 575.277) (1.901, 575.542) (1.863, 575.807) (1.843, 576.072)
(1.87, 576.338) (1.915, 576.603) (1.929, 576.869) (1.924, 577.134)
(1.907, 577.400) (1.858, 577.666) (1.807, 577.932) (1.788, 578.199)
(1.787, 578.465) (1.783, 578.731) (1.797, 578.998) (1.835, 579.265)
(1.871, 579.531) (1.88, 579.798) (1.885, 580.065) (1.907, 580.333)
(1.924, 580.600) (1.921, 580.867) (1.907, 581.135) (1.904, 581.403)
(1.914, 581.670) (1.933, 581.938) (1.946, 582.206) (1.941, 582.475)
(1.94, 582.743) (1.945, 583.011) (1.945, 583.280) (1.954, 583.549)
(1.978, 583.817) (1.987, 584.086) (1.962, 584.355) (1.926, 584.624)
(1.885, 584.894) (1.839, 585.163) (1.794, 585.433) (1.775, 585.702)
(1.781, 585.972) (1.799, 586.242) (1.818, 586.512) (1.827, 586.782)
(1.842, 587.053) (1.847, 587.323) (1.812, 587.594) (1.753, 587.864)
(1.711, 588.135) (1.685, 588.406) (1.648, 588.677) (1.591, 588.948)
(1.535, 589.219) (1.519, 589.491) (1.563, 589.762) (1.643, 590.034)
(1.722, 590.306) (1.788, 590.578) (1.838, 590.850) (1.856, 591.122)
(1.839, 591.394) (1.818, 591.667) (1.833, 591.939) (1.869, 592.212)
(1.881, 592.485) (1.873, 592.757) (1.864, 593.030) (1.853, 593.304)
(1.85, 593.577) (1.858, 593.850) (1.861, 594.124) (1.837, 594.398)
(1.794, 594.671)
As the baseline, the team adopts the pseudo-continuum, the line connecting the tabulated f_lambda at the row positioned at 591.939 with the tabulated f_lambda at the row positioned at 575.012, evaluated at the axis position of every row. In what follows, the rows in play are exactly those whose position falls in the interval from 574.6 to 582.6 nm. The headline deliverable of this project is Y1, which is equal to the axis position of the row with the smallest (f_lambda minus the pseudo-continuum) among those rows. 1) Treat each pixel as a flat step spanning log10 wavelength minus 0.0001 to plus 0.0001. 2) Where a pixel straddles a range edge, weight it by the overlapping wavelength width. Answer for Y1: 578.731 nm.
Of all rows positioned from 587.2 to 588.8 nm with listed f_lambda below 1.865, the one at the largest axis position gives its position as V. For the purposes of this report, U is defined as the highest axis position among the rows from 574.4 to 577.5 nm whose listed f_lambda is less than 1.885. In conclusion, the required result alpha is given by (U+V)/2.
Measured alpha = 582.51 nm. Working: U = 576.338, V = 588.677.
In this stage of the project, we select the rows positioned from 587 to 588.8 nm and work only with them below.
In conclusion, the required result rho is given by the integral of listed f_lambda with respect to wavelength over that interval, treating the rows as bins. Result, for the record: 3.2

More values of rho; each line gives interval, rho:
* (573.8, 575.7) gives 3.6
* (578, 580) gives 3.6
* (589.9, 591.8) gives 3.4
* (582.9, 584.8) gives 3.7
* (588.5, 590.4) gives 3.0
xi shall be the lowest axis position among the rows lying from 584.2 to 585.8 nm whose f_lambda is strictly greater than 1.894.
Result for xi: 584.355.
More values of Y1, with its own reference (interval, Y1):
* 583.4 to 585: 584.894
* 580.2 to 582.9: 580.333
